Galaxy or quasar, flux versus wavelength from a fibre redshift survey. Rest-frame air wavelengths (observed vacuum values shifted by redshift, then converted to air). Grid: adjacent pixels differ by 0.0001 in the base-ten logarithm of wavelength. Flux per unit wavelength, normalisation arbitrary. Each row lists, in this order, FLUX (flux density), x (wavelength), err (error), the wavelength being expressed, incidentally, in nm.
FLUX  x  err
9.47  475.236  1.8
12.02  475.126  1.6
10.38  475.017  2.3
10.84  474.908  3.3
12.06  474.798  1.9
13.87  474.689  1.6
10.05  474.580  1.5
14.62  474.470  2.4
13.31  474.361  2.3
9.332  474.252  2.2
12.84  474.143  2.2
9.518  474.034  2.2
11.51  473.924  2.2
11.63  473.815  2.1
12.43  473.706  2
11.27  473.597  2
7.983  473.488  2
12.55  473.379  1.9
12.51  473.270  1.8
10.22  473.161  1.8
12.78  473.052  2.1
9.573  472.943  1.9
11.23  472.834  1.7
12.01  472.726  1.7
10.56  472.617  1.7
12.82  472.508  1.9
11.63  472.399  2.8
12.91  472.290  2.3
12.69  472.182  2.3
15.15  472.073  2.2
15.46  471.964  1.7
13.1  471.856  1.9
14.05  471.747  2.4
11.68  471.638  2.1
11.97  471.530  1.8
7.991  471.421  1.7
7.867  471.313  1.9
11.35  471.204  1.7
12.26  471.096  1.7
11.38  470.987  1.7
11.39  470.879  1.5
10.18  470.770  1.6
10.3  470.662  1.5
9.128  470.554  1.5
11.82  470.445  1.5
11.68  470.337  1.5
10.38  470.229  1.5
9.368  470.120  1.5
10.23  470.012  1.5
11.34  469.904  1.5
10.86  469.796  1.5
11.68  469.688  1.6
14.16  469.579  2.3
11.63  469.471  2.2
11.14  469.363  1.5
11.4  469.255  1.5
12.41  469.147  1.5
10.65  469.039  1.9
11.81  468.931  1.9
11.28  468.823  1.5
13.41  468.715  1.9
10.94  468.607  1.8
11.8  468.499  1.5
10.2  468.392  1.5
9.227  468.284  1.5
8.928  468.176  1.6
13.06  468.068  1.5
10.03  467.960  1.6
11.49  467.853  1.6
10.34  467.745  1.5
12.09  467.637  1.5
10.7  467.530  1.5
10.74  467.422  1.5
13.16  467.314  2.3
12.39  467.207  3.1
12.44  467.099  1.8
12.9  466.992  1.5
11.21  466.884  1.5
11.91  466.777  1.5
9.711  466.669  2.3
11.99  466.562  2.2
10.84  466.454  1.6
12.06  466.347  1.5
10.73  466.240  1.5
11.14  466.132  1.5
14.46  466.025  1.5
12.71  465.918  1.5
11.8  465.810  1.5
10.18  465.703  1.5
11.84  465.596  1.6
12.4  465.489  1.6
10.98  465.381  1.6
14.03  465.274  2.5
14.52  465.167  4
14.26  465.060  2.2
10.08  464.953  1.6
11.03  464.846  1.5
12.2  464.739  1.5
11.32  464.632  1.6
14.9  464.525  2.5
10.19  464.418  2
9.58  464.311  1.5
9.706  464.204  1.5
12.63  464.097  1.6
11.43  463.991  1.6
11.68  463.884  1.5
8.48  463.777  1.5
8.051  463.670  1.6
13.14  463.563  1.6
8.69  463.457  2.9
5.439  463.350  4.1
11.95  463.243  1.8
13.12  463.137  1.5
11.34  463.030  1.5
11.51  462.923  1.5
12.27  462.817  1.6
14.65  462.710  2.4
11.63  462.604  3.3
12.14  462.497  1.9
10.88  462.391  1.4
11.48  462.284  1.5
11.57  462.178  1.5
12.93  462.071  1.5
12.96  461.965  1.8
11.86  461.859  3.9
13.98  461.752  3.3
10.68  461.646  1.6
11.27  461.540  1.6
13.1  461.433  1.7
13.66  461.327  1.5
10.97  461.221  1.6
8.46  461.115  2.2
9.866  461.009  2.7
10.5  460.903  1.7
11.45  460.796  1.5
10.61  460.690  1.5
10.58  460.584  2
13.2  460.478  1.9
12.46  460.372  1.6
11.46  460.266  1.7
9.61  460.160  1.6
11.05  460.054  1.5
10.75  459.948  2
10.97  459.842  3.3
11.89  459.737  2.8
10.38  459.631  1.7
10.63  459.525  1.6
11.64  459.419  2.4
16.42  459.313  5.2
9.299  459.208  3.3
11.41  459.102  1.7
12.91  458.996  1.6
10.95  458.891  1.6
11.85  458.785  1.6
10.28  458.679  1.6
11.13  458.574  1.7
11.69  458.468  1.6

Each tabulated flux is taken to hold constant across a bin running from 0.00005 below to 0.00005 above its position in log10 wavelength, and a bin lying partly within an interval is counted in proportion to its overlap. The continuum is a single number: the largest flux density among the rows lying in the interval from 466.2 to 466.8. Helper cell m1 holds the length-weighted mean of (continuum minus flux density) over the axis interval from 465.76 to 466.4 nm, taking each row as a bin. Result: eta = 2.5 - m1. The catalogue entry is 2.6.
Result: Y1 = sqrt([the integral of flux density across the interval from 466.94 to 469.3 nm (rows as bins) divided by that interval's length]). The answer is 3.38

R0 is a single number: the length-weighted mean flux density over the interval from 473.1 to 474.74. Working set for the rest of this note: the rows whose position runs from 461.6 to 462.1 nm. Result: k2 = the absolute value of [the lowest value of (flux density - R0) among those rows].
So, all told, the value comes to 0.9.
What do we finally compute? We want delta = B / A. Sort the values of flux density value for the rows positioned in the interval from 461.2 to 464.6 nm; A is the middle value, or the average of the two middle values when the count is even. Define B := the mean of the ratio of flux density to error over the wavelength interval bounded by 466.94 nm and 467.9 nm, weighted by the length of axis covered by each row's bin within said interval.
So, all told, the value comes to 0.59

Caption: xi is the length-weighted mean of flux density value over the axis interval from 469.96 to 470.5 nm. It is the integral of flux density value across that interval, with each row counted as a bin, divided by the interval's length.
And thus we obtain 10.7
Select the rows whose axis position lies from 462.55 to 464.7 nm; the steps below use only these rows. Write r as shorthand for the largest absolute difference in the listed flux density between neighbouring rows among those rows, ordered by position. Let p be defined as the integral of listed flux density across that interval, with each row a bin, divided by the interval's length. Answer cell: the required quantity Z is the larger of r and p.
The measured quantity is 11.1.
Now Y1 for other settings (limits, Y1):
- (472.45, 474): 3.37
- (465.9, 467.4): 3.45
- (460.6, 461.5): 3.32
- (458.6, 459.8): 3.41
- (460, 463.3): 3.42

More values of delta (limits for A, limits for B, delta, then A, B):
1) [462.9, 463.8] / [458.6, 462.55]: 0.55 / 11.3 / 6.2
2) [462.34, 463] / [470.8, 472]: 0.54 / 11.9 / 6.4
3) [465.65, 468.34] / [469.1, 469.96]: 0.62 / 11.5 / 7.1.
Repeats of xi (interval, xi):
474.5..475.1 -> 11.6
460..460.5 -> 11.4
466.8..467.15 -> 12.2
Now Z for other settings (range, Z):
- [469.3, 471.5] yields 10.8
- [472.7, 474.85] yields 11.6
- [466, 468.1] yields 11.6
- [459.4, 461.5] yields 11.2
